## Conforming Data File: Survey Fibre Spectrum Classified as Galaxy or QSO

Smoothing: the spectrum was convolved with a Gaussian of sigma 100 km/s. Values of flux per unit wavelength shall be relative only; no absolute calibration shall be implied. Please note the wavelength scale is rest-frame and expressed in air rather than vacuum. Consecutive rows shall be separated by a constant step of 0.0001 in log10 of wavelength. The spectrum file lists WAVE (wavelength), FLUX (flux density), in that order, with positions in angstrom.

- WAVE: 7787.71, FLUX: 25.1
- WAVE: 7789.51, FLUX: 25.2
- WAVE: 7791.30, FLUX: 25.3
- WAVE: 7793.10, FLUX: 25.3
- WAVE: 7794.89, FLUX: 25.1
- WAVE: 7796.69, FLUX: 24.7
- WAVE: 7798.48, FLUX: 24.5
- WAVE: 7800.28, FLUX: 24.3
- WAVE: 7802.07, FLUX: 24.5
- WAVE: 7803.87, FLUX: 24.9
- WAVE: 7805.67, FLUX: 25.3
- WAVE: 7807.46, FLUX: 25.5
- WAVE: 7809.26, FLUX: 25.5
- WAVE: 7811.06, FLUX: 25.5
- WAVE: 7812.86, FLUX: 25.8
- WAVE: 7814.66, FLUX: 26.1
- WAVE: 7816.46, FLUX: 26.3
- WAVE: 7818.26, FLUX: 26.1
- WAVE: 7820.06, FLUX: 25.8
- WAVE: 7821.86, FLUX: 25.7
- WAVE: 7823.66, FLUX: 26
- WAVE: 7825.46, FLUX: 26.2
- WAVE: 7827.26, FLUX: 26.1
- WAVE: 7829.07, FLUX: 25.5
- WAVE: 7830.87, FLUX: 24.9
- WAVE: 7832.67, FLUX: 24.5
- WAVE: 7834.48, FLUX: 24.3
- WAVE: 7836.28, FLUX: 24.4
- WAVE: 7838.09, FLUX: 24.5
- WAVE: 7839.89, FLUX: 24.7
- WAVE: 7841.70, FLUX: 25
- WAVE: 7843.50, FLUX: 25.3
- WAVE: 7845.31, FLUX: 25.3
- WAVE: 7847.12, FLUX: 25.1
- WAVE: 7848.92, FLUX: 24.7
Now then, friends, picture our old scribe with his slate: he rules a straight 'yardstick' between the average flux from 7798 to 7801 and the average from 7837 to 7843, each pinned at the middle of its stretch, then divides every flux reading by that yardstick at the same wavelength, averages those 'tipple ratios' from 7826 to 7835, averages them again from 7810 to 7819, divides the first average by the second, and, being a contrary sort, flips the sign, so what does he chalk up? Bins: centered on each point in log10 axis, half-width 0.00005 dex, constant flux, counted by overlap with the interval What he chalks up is -0.96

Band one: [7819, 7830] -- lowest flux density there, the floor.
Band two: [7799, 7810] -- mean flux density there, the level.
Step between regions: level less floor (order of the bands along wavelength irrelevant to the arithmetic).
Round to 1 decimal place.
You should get -0.5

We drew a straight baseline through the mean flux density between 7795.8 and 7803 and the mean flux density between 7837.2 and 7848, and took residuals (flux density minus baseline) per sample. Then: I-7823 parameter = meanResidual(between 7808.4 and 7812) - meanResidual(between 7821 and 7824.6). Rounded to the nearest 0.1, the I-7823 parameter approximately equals -0.2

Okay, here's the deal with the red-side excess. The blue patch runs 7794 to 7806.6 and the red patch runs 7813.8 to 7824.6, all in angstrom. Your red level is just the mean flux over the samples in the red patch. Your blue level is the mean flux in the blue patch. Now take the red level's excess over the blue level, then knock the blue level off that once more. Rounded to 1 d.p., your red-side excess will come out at -23.5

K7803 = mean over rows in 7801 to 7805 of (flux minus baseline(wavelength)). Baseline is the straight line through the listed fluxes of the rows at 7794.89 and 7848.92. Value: -0.3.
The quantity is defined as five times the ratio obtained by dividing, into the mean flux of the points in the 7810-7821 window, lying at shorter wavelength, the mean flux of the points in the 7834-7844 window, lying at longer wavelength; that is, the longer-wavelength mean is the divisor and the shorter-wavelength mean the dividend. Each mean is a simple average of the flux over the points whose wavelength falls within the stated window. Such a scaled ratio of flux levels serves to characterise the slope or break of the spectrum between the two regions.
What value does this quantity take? 5.25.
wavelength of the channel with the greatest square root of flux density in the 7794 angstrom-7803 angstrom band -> 7794.89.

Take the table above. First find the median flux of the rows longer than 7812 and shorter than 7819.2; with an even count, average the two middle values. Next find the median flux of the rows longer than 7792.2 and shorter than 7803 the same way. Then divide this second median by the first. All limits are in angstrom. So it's 0.94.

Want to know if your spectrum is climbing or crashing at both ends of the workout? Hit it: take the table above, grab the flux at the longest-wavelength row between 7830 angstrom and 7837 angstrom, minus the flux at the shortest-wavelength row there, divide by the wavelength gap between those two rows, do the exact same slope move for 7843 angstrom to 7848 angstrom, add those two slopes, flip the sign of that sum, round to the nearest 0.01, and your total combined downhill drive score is 0.15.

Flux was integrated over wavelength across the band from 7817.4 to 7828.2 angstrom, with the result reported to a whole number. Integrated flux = 281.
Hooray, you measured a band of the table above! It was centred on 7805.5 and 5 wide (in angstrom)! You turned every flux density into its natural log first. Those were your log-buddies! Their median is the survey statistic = 3.23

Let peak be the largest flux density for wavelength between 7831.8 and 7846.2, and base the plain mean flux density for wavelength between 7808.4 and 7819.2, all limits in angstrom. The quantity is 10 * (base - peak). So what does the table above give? 5.8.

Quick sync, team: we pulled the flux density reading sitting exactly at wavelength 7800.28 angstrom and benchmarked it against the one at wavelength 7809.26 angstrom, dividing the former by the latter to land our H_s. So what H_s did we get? 0.95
